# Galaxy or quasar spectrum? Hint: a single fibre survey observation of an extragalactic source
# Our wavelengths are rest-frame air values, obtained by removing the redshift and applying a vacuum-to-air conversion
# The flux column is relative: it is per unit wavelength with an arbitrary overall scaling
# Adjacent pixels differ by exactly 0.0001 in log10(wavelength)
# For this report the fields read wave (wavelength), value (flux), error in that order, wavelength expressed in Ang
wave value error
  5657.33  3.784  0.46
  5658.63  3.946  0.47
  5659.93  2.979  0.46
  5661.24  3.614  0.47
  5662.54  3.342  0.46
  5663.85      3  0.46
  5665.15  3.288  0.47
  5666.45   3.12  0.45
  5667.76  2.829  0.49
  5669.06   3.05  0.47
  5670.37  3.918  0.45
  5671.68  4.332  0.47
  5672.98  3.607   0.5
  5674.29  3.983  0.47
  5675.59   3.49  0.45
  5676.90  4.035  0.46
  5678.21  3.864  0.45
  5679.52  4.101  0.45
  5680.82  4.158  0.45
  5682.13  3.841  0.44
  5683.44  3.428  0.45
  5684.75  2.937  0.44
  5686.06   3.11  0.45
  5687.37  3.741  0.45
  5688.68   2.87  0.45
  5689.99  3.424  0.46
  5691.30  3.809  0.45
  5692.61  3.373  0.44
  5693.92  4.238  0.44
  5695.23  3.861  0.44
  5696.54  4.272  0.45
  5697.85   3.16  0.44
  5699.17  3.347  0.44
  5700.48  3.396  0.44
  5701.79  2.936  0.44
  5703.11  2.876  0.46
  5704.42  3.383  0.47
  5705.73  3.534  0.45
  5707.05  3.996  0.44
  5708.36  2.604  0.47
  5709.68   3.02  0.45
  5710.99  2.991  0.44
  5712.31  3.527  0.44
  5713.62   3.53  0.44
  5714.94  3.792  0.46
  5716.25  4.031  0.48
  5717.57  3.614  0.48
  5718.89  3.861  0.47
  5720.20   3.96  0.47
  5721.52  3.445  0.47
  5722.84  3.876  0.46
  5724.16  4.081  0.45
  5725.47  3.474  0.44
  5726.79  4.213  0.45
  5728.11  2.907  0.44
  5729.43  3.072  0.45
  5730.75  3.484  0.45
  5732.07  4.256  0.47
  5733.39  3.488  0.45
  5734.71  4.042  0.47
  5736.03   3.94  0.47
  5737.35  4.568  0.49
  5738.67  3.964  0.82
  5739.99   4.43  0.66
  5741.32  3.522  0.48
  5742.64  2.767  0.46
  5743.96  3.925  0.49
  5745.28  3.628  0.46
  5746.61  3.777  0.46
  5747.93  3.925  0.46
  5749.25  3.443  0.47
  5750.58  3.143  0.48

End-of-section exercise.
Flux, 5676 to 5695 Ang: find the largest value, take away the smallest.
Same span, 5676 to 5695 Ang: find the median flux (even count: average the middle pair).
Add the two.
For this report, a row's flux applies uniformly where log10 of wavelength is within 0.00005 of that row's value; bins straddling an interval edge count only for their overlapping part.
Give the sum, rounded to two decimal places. 5.14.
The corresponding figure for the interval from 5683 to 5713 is 5.05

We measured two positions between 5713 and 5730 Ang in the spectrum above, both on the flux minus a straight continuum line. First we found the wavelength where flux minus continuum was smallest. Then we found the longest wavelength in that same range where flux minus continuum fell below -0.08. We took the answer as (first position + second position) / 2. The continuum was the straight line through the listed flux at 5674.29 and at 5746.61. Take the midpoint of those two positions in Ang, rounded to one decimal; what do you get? 5728.8 Ang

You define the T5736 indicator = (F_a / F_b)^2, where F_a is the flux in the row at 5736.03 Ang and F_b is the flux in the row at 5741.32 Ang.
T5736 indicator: 1.3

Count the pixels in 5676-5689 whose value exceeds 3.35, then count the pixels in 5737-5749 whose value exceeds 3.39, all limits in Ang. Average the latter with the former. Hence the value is 7.5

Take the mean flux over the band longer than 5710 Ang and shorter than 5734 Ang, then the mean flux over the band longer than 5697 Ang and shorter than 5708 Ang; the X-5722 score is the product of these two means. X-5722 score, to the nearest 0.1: 12.1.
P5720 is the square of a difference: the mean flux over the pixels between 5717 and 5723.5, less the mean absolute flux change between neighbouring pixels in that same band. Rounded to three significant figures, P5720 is 11.8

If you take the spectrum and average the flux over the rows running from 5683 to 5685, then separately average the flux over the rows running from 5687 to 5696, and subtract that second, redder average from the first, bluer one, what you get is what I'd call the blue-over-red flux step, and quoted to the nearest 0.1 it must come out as -0.4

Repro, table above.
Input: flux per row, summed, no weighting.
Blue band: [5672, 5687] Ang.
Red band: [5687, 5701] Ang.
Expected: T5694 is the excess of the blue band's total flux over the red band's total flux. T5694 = 1.1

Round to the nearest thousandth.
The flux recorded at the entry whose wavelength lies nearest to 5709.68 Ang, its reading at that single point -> 3.020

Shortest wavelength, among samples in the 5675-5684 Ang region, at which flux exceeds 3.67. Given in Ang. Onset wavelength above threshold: 5676.90 Ang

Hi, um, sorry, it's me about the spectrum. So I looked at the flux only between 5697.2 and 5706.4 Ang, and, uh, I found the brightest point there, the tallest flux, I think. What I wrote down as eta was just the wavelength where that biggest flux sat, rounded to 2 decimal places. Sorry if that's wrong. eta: 5705.73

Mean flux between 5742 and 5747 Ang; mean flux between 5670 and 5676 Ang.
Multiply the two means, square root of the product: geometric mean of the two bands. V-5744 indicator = 3.69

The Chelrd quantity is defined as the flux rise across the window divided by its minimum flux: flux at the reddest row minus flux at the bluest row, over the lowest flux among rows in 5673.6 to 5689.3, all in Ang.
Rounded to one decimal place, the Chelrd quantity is -0.4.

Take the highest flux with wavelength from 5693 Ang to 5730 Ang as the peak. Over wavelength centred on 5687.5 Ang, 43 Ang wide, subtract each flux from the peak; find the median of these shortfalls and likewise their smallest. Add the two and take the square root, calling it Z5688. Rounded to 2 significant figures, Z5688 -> 0.85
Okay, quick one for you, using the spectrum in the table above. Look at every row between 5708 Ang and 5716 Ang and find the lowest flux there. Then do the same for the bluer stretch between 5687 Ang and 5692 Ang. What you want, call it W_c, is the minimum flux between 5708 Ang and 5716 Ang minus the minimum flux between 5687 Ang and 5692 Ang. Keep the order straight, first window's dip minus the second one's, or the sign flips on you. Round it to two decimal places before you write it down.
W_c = -0.27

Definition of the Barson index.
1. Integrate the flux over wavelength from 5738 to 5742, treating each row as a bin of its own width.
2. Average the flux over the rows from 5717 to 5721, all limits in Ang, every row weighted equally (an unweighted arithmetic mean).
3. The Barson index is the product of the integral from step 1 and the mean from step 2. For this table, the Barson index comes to 60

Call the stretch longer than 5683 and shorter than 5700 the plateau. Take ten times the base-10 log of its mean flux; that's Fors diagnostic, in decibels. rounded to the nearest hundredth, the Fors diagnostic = 5.45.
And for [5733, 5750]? 5.80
